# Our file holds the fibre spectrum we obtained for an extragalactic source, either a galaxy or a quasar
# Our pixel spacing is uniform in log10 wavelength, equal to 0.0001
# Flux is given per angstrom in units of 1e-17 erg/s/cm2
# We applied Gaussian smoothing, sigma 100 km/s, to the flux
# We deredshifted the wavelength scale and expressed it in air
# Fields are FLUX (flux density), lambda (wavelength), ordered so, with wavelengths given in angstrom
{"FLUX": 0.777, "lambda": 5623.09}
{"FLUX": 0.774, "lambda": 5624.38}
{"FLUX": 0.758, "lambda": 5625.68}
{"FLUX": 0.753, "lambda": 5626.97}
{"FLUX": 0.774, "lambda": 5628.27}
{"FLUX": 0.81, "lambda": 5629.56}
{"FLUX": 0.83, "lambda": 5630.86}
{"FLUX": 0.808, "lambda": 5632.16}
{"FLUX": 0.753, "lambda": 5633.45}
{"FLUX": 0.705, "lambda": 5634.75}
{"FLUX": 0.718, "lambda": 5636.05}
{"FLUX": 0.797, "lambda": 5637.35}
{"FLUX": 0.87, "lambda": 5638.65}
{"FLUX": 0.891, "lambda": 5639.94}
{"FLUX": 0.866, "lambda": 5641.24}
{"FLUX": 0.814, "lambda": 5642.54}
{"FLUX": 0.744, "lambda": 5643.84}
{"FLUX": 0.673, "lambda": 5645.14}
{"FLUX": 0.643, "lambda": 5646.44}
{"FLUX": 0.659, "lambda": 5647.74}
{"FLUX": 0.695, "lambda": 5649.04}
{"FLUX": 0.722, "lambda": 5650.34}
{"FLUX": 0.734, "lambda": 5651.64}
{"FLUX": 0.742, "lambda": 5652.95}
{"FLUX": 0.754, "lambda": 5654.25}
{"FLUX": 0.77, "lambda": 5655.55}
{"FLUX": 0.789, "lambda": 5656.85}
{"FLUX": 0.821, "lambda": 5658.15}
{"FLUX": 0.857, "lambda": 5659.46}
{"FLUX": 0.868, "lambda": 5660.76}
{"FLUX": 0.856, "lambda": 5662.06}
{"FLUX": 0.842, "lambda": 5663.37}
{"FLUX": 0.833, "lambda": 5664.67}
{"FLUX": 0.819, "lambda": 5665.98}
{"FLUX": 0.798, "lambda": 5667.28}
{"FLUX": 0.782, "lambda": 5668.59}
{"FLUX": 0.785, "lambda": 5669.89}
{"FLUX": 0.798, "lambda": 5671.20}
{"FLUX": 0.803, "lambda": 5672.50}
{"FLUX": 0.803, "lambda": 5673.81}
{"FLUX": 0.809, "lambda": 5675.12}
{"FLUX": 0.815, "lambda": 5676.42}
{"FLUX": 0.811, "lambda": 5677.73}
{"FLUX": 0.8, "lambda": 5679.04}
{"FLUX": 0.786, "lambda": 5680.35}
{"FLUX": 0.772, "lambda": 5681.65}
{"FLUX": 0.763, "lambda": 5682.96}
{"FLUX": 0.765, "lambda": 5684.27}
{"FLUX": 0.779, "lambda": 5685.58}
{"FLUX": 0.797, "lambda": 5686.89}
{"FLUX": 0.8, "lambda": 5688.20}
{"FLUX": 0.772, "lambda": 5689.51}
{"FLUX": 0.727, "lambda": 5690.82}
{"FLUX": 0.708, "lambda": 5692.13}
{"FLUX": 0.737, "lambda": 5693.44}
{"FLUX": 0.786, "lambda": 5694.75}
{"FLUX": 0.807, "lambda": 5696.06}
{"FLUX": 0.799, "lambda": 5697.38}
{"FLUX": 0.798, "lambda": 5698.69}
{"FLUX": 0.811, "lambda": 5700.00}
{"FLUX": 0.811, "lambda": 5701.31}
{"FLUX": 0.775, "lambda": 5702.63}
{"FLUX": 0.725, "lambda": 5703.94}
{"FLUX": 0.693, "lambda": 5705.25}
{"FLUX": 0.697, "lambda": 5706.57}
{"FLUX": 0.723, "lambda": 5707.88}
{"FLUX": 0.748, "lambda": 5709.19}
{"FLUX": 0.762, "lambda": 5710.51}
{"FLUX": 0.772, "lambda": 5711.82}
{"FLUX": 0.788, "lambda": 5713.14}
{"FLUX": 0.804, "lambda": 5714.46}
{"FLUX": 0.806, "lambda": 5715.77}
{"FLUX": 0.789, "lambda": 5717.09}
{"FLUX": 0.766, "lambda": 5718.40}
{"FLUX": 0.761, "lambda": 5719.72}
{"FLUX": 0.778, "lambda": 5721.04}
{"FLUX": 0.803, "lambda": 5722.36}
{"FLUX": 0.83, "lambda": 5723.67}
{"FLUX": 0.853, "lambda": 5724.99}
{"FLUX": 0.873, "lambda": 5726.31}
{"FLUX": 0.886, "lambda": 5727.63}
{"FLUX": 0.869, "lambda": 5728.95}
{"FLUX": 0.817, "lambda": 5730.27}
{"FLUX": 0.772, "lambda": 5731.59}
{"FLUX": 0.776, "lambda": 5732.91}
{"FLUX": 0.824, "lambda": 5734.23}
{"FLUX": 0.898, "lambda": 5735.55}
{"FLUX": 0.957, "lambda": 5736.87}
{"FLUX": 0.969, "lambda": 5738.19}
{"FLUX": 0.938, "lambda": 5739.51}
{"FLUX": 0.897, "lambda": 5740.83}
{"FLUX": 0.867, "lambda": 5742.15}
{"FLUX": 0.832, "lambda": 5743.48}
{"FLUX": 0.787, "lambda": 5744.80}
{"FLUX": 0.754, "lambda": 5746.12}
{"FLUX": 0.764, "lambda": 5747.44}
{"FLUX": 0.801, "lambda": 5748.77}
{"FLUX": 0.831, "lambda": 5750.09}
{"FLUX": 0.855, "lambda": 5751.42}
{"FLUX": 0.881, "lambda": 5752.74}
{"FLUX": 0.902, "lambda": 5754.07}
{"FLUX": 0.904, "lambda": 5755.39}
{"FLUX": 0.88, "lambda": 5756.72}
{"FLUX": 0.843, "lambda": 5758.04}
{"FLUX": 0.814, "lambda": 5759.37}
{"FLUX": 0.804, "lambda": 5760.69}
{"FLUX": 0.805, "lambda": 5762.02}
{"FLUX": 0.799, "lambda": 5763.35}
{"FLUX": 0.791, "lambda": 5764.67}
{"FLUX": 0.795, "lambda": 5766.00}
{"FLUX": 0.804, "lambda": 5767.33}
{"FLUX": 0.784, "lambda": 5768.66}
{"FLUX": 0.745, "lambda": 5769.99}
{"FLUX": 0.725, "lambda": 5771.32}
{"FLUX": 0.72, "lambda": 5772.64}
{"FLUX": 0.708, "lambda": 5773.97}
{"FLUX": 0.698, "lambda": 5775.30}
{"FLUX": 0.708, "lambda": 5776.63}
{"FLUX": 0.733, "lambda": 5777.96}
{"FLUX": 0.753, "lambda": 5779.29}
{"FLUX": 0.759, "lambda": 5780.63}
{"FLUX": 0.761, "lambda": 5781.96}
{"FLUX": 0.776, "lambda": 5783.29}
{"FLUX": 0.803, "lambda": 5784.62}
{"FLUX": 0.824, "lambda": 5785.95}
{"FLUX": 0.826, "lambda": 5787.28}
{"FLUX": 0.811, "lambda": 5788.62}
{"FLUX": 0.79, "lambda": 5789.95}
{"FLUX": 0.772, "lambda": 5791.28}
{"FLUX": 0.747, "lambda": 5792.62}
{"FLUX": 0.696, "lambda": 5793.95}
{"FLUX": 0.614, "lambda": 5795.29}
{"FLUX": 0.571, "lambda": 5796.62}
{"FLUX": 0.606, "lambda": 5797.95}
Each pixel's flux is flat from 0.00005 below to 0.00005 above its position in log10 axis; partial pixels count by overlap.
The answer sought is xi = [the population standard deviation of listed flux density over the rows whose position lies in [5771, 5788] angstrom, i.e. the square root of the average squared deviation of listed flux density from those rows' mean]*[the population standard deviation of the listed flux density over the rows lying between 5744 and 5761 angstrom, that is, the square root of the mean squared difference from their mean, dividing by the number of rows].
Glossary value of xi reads 0.0020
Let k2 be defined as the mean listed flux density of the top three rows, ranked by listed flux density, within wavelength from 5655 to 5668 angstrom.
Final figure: 0.86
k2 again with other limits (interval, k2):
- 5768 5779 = 0.75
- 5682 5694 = 0.79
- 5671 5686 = 0.81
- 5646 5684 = 0.86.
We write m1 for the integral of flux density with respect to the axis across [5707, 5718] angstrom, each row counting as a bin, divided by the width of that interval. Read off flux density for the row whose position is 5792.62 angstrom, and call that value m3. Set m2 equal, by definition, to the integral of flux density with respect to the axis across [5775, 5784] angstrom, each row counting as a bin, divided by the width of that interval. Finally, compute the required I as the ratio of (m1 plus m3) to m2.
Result 2.05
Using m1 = 0.773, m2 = 0.74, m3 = 0.747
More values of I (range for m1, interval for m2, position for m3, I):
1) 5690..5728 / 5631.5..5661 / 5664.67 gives 2.10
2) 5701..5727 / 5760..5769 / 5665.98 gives 2.00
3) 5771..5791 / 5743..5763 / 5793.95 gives 1.76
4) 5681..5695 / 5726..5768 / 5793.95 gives 1.73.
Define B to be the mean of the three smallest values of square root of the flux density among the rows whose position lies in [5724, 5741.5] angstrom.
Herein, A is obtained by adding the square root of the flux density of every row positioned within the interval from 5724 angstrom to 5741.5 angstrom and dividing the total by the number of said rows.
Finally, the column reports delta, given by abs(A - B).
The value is 0.045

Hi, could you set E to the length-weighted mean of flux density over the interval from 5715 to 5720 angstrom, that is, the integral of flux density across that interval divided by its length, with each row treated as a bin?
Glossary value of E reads 0.783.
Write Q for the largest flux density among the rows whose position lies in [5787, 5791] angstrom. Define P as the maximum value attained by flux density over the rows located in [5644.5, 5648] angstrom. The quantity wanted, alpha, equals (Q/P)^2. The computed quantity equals 1.51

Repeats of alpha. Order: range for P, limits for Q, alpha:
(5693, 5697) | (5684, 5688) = 0.98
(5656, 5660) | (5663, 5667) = 0.97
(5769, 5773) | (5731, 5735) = 1.22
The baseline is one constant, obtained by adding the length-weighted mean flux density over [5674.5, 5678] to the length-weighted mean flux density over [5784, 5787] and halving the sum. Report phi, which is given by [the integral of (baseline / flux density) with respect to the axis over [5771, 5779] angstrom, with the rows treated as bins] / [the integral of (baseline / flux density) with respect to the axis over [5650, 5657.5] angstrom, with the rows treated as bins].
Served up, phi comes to 1.12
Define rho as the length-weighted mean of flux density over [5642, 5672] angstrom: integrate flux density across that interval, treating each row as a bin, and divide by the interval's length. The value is 0.77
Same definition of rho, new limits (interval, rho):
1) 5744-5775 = 0.80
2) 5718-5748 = 0.84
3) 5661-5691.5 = 0.80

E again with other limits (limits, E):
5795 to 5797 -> 0.593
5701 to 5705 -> 0.759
